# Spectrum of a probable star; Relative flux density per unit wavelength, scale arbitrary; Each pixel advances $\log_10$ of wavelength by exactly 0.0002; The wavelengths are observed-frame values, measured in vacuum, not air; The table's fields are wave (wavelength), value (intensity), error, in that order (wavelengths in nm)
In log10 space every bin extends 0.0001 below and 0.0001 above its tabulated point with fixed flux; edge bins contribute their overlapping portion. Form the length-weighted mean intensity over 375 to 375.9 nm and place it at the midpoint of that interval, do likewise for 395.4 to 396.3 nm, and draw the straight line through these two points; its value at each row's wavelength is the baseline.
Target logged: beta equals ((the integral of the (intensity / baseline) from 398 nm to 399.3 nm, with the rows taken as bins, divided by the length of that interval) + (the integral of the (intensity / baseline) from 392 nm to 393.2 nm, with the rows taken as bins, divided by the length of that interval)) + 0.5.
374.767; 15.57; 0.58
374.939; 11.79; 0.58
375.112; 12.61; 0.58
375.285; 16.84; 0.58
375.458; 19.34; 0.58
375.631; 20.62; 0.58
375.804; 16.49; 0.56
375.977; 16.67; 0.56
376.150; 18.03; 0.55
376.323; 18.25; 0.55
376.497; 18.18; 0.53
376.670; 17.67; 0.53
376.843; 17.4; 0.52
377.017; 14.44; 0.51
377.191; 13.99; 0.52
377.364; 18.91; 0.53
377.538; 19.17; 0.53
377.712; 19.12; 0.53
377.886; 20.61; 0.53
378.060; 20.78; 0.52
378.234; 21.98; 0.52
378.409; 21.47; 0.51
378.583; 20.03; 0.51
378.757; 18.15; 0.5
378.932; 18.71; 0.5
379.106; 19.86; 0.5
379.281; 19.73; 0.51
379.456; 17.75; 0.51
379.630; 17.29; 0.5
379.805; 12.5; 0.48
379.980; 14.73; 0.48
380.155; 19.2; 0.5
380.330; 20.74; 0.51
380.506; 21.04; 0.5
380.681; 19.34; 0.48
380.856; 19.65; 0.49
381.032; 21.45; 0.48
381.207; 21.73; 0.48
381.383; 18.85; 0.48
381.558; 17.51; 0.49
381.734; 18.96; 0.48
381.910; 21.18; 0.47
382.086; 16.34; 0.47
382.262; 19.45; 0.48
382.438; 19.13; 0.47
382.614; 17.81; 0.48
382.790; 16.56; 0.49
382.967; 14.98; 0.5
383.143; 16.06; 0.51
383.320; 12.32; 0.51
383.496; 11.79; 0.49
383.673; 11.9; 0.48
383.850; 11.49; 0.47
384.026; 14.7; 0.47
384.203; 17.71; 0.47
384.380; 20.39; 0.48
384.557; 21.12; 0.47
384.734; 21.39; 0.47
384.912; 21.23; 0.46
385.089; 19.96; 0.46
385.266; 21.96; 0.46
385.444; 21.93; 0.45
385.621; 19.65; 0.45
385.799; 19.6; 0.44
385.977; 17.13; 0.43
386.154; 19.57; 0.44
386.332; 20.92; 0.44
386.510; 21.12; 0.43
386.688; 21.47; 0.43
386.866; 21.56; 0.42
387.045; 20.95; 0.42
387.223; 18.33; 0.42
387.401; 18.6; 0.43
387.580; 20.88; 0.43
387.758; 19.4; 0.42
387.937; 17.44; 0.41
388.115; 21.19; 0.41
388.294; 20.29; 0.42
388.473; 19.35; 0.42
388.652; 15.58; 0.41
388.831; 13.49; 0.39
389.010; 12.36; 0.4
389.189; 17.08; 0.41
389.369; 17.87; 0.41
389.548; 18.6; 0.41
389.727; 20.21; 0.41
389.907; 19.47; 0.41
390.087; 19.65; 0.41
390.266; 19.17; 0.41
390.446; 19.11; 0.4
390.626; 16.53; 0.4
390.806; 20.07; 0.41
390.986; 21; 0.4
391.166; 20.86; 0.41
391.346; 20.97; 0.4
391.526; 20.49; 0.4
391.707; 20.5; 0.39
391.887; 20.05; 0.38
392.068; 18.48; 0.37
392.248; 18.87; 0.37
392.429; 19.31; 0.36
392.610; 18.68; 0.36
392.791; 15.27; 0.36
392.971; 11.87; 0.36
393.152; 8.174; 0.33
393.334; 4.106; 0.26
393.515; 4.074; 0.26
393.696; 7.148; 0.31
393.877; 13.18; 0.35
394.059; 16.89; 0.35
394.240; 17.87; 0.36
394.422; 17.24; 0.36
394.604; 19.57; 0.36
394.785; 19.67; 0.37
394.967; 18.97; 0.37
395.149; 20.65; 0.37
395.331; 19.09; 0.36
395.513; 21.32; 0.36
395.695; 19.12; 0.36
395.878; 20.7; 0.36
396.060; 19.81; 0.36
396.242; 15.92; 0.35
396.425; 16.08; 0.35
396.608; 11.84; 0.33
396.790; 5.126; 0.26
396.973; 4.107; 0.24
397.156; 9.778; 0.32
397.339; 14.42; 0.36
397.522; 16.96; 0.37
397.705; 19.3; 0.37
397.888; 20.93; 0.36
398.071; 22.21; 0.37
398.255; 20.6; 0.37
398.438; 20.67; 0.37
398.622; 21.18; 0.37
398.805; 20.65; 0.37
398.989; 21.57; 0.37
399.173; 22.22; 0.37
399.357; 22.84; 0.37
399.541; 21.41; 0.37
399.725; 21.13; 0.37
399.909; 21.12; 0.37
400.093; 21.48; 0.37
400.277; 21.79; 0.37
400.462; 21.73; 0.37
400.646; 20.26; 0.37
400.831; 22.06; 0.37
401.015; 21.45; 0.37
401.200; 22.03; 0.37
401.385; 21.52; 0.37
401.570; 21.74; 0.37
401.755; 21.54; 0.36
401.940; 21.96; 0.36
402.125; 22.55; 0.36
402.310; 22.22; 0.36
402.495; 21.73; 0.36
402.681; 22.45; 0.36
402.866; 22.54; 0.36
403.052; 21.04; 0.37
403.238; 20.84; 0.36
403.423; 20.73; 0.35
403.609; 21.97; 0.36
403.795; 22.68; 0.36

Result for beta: 2.4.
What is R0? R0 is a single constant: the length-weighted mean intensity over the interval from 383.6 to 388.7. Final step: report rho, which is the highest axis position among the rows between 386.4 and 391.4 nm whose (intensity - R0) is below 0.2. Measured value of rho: 390.626 nm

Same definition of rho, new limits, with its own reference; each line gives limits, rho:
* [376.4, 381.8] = 381.734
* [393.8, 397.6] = 397.522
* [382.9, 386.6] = 385.977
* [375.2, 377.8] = 377.712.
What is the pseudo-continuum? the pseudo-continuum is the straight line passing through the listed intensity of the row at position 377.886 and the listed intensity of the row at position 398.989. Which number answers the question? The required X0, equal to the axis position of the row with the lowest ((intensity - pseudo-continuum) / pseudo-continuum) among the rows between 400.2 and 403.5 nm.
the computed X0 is 400.646 nm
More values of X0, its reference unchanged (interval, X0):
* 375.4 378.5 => 377.191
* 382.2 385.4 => 383.850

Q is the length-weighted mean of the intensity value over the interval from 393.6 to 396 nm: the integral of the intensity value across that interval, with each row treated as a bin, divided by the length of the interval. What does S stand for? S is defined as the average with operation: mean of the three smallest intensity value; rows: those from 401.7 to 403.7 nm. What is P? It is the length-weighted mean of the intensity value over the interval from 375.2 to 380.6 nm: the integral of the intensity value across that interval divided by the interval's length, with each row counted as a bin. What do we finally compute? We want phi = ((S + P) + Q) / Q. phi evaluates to 3.2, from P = 18.4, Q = 18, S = 20.9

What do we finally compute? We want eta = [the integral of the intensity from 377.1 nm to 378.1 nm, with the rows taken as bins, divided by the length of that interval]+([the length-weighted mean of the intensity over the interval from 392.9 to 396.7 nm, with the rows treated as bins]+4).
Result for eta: 38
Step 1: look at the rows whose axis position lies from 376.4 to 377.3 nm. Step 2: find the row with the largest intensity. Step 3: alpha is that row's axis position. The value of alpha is 376.497 nm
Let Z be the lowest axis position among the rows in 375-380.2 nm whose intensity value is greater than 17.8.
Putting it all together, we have 375.458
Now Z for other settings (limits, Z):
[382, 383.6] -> 382.262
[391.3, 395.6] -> 391.346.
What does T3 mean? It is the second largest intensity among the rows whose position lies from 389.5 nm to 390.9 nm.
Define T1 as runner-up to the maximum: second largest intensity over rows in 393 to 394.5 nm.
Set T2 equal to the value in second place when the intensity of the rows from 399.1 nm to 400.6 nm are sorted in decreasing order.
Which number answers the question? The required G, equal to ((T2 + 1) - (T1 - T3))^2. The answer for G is 679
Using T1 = 17.24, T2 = 22.22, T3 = 20.07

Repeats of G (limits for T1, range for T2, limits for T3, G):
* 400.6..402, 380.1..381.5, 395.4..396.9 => 446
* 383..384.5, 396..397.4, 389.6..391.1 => 383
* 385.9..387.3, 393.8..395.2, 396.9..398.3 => 405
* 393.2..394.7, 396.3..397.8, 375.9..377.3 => 334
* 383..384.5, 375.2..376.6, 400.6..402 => 608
